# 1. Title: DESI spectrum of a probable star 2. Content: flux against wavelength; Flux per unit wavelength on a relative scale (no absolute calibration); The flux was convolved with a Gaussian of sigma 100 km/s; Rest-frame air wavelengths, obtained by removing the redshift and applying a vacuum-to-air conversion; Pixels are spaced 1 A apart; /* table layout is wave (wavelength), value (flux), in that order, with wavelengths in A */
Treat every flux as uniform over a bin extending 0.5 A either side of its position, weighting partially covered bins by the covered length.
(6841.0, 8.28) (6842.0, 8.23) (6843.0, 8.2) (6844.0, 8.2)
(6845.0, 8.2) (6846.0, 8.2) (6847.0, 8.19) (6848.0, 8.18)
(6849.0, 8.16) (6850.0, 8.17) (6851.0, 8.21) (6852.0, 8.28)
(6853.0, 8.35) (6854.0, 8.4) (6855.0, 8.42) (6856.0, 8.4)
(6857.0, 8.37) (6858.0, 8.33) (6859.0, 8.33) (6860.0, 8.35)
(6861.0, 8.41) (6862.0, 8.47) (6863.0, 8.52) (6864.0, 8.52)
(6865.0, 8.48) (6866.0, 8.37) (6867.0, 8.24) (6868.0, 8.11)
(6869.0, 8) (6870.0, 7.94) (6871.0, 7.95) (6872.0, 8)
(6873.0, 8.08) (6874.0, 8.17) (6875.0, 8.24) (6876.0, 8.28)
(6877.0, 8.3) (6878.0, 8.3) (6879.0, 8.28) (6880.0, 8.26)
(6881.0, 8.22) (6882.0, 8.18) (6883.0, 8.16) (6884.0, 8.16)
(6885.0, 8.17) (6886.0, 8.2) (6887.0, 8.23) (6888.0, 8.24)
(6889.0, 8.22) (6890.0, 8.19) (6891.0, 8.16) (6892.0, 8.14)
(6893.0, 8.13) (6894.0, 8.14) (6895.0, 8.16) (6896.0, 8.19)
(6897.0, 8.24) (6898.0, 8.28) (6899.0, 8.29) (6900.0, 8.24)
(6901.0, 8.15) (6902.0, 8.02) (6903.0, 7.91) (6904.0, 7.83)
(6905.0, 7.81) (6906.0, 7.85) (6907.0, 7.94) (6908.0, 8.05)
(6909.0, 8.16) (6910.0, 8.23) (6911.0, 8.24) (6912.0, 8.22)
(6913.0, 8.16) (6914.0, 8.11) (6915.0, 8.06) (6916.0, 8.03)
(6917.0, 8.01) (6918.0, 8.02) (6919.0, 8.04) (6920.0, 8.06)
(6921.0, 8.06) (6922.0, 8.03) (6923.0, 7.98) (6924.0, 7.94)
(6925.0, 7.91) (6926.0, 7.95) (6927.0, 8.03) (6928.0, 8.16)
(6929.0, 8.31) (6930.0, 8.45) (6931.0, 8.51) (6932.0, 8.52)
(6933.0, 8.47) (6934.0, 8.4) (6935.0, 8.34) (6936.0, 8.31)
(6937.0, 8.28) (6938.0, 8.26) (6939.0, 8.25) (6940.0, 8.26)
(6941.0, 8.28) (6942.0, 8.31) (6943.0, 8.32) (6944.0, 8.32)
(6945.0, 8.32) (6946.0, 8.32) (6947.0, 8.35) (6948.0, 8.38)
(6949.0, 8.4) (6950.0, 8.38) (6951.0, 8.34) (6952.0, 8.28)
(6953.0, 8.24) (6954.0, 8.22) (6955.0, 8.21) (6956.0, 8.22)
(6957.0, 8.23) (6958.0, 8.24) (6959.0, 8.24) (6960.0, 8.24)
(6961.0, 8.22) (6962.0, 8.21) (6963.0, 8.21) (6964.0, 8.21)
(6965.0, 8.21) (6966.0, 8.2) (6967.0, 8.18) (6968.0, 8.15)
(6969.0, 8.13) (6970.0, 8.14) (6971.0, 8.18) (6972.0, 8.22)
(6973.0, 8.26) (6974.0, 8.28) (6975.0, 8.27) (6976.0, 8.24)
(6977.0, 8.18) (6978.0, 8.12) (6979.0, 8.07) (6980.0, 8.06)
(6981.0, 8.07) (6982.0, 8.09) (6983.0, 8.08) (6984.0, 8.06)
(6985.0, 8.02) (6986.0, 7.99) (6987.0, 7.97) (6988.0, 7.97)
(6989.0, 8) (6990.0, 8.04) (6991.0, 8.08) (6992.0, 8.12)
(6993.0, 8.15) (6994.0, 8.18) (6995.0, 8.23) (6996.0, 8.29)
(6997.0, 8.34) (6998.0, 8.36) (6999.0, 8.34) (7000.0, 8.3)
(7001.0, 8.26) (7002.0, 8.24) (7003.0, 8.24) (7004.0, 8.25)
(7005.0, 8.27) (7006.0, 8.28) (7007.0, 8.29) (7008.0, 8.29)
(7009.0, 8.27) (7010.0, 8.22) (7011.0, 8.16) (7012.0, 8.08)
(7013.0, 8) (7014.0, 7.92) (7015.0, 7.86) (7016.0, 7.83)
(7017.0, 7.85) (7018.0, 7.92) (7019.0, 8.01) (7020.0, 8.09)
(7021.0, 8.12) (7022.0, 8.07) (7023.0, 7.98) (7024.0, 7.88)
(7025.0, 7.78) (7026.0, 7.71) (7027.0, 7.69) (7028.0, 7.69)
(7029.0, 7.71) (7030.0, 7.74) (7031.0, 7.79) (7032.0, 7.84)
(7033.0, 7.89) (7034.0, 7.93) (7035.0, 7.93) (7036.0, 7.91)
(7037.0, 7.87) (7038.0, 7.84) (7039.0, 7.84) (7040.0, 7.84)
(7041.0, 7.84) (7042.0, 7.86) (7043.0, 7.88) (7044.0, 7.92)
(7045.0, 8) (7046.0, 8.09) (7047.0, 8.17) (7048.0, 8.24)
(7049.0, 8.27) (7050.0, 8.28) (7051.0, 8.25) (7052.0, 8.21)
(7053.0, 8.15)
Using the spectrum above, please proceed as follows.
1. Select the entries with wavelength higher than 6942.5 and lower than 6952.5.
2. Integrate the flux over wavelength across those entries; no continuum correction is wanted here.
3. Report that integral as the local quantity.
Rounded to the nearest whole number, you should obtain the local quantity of 83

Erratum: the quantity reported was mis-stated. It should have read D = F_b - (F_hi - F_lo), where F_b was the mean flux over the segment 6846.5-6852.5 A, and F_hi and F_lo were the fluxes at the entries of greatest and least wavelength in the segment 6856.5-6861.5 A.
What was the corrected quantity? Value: 8.16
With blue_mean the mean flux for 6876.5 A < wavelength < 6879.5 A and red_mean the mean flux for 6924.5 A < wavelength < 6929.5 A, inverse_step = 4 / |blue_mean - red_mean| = 18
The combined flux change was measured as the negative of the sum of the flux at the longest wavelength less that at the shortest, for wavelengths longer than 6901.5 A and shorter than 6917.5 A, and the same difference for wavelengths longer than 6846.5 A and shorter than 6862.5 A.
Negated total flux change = -0.27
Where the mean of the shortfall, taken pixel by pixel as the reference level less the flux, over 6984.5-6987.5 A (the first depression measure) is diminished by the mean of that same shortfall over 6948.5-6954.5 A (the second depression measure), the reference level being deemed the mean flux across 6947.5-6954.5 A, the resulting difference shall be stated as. 0.32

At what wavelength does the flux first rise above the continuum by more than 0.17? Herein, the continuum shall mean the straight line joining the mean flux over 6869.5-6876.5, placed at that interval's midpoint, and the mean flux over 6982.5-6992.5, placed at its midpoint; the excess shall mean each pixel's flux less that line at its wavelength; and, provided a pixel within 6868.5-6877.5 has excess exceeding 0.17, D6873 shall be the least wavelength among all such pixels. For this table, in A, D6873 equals 6876.0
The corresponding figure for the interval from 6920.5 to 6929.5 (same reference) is 6929.0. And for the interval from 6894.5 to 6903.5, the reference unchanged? 6898.0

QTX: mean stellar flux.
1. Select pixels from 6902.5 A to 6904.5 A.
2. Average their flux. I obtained 7.87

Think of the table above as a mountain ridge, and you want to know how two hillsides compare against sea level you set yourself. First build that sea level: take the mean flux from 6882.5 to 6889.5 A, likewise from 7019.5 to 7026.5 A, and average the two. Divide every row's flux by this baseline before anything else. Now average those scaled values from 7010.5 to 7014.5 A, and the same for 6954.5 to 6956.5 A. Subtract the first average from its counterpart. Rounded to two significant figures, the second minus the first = 0.022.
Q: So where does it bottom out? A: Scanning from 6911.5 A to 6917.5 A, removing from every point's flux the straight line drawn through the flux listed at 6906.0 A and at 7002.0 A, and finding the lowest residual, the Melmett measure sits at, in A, 6917.0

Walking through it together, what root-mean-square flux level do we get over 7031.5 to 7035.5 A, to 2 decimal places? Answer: 7.90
